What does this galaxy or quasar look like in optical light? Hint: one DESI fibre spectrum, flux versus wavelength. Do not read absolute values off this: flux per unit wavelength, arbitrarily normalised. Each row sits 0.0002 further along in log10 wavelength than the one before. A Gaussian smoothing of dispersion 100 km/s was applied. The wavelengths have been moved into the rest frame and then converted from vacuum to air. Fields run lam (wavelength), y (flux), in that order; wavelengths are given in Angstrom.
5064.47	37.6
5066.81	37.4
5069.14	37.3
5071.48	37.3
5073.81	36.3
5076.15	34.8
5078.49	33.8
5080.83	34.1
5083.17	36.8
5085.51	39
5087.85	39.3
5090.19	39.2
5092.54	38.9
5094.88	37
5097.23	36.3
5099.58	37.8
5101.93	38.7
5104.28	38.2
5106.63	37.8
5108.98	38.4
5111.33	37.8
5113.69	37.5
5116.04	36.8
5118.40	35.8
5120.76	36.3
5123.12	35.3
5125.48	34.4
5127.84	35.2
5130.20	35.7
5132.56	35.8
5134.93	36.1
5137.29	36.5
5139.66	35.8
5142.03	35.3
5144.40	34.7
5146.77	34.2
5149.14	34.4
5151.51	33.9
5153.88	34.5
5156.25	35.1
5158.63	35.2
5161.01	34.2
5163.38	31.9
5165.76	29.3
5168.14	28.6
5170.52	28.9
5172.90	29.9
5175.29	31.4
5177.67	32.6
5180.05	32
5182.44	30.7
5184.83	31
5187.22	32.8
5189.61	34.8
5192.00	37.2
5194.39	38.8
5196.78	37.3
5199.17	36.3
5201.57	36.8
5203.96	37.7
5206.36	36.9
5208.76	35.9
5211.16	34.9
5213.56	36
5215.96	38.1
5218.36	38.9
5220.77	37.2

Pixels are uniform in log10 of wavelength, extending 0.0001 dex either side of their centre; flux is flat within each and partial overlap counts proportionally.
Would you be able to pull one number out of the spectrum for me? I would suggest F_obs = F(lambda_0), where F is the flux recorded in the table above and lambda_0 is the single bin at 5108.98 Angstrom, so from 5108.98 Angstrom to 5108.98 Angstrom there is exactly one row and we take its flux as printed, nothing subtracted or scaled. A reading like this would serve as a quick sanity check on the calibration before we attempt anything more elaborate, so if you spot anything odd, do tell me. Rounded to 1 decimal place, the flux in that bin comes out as 38.4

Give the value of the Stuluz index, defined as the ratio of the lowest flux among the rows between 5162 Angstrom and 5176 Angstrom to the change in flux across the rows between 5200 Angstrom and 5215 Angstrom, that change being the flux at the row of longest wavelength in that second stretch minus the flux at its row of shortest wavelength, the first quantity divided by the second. -36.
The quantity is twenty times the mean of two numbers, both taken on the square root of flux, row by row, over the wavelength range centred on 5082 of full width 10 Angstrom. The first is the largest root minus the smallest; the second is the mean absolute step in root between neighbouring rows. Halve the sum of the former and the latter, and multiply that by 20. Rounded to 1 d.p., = 5.7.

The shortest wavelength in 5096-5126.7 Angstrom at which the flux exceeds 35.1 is 5097.23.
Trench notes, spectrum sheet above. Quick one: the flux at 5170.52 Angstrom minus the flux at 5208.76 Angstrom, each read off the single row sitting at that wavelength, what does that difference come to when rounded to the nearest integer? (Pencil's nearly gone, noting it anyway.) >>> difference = -7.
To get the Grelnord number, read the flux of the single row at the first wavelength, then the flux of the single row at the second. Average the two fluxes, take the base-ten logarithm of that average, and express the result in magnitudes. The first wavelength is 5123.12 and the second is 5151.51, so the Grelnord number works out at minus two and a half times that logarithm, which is -3.85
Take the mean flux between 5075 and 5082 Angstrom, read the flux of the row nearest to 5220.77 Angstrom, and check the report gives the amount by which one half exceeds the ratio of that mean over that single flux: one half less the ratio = -0.42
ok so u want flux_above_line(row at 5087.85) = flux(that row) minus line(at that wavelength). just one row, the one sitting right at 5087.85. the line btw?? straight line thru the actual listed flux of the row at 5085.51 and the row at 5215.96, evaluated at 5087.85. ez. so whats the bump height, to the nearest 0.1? 0.3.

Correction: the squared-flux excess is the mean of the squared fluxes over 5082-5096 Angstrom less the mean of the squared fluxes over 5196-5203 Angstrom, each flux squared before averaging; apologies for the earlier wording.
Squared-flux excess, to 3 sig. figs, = 119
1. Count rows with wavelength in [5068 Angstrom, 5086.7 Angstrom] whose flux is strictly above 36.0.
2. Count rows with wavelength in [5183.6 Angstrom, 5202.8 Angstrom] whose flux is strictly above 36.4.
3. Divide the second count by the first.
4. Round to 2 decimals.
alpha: 0.80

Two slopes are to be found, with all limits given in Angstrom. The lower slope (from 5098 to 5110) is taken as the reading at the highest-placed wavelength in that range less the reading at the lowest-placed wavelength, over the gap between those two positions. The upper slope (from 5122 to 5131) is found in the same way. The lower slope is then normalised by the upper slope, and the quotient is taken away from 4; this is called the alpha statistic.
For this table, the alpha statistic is 2.9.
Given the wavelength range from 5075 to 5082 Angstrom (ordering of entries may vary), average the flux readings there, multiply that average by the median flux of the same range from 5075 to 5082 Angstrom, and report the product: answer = 1167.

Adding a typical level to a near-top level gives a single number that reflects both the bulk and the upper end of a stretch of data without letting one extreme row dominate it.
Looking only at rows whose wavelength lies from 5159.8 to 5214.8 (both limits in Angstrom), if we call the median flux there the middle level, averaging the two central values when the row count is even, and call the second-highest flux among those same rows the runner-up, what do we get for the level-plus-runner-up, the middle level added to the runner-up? 71.9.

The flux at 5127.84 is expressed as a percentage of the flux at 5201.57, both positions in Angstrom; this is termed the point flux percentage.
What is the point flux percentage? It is 96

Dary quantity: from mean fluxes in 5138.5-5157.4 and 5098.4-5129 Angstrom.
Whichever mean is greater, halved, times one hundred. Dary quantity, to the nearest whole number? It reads 1846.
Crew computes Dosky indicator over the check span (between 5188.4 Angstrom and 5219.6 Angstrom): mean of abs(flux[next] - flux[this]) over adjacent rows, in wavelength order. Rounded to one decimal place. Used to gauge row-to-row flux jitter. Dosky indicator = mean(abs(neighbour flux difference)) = 1.2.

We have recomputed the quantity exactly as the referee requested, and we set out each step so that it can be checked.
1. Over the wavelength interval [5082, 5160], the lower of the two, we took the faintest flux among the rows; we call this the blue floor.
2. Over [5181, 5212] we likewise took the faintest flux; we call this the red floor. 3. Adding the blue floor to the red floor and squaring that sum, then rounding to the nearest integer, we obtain 4173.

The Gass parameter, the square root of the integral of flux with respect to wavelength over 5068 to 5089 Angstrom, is 27.7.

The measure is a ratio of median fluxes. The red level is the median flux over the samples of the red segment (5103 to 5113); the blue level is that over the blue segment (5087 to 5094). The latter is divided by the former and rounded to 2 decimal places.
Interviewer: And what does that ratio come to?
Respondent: 1.03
